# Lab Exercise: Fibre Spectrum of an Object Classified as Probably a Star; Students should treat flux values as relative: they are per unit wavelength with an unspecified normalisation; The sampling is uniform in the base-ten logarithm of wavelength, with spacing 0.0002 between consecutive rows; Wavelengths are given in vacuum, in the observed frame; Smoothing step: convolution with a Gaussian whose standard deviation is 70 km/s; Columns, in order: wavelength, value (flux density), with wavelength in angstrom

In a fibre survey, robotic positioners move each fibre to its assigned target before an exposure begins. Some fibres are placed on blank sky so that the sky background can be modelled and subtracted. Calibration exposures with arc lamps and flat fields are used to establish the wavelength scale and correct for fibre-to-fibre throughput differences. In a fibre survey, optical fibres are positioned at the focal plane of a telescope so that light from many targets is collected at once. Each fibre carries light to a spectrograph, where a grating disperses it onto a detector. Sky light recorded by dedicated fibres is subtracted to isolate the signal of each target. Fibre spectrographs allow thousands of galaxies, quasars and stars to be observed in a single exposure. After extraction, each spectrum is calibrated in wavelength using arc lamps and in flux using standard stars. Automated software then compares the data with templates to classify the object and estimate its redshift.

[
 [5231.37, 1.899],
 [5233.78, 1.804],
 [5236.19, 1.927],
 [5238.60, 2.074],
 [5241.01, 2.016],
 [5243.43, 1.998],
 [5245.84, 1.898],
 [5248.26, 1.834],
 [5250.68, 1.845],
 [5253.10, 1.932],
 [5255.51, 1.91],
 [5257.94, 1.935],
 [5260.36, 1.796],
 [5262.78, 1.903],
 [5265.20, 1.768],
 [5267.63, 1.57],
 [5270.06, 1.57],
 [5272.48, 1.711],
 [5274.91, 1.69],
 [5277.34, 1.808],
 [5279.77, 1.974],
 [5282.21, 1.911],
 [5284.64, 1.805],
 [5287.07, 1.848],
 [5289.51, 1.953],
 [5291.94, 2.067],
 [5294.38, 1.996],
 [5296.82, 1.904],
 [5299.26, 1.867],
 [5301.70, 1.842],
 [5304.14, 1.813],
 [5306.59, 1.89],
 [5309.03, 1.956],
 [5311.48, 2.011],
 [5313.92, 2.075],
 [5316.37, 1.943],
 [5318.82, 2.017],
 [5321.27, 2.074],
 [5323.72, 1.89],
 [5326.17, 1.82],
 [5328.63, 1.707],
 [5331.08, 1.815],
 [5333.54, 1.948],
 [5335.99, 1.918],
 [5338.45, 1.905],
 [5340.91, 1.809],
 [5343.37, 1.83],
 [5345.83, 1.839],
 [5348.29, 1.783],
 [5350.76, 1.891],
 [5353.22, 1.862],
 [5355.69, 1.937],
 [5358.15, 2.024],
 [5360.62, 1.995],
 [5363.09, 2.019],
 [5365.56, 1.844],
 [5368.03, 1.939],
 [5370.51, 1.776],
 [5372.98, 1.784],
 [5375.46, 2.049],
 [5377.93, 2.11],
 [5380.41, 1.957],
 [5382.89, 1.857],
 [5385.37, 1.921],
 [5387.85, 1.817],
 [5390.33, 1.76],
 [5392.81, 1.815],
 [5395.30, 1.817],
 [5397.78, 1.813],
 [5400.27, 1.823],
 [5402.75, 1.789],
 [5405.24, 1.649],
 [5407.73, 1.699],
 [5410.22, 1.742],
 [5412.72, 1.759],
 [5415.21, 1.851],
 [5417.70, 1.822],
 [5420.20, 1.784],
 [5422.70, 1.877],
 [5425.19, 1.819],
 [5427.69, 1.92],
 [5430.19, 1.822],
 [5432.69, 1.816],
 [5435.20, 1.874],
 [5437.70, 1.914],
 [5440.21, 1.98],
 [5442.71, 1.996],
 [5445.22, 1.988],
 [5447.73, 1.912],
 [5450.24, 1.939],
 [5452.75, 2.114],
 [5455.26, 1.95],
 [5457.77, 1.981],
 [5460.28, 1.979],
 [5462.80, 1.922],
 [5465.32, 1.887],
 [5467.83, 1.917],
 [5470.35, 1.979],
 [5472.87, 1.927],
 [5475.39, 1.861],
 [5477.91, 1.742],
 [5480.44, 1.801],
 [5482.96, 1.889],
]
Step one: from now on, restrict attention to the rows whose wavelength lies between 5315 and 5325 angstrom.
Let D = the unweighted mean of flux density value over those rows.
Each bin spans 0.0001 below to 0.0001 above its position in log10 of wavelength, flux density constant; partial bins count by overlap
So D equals 1.98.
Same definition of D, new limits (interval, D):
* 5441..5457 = 1.98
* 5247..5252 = 1.84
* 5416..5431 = 1.84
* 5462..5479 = 1.89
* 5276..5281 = 1.89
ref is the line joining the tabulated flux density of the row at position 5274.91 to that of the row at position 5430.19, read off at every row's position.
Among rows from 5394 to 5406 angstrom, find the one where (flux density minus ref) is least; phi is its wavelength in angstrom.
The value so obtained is 5405.24 angstrom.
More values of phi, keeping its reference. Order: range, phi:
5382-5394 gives 5390.33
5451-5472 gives 5465.32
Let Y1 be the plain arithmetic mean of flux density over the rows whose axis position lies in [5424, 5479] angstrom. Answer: 1.92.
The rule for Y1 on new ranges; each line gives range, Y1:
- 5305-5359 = 1.91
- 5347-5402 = 1.89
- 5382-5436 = 1.81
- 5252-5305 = 1.84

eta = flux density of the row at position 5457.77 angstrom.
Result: 1.981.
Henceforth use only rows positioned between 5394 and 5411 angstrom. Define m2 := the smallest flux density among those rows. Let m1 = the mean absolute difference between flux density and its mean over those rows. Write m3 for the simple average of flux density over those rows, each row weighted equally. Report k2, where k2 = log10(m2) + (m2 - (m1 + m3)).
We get 0.05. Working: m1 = 0.06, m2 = 1.649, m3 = 1.76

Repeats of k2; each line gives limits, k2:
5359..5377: 0.01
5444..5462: 0.17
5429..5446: 0.10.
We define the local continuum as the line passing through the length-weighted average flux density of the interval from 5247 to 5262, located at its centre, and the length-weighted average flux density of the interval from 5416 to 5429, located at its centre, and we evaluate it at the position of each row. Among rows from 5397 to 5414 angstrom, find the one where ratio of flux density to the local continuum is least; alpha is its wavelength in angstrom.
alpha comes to 5405.24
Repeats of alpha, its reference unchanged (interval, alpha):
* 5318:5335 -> 5328.63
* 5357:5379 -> 5370.51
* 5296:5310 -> 5304.14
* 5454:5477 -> 5475.39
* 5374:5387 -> 5382.89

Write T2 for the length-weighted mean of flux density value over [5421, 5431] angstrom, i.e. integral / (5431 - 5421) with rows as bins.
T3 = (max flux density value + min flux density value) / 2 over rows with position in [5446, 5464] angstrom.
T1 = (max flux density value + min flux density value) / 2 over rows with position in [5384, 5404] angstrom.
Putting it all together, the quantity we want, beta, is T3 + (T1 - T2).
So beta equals 2.00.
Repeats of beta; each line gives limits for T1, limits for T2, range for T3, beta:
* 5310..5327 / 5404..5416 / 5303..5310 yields 2.10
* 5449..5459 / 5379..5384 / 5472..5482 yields 1.95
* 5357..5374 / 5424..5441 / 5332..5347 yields 1.90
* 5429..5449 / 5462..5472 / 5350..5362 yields 1.92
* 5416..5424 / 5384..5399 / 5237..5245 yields 2.04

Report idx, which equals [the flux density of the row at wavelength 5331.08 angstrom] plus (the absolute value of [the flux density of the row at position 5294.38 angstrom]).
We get 3.81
